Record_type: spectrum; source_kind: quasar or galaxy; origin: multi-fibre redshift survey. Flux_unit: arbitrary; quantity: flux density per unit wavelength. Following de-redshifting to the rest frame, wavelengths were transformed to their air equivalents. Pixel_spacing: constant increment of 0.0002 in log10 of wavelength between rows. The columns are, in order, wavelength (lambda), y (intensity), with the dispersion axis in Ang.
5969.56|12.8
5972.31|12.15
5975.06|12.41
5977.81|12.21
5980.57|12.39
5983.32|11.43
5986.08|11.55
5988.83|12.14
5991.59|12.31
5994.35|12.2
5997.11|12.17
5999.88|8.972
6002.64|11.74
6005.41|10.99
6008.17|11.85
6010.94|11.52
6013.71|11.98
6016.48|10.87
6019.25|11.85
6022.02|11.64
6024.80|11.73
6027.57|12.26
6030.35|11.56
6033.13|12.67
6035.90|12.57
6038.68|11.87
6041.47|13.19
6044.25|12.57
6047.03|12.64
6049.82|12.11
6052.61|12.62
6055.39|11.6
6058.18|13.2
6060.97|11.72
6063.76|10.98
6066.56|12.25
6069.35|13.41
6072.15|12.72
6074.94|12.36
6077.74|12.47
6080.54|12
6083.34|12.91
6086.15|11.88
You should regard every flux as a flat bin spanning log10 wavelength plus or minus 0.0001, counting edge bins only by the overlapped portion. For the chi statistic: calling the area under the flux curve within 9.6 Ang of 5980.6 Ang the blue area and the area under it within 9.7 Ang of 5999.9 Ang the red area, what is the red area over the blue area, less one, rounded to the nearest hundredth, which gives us -0.04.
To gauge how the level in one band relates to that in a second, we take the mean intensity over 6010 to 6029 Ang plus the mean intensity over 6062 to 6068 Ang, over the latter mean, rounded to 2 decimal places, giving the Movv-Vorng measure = 2.01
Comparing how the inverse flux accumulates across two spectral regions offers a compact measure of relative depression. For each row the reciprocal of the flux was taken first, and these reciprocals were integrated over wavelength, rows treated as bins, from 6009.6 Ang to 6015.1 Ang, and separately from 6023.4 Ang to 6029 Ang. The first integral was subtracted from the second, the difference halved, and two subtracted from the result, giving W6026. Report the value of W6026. -2.00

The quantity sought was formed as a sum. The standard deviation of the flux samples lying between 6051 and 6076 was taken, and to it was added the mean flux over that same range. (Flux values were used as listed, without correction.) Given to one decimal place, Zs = 13.1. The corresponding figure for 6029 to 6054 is 12.9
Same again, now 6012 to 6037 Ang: 12.4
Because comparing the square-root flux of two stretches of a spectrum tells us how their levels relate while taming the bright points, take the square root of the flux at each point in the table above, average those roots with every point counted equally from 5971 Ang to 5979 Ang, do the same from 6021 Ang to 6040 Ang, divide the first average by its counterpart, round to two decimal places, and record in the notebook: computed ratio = 1.01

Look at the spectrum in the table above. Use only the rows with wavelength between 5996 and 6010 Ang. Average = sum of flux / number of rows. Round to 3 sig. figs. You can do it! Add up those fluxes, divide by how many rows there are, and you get 11.1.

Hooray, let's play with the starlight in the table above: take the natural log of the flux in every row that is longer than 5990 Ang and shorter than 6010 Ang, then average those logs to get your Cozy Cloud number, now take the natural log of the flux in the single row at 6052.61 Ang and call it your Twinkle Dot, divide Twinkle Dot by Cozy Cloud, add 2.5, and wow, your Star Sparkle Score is 3.54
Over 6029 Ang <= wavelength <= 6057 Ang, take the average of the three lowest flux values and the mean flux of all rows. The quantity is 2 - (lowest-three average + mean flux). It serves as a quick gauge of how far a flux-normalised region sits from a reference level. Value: -22.0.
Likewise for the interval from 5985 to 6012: -20.0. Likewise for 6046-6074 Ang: -21.8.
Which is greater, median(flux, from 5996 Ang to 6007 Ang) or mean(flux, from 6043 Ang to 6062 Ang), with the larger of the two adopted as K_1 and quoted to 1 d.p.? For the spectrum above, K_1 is 12.4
